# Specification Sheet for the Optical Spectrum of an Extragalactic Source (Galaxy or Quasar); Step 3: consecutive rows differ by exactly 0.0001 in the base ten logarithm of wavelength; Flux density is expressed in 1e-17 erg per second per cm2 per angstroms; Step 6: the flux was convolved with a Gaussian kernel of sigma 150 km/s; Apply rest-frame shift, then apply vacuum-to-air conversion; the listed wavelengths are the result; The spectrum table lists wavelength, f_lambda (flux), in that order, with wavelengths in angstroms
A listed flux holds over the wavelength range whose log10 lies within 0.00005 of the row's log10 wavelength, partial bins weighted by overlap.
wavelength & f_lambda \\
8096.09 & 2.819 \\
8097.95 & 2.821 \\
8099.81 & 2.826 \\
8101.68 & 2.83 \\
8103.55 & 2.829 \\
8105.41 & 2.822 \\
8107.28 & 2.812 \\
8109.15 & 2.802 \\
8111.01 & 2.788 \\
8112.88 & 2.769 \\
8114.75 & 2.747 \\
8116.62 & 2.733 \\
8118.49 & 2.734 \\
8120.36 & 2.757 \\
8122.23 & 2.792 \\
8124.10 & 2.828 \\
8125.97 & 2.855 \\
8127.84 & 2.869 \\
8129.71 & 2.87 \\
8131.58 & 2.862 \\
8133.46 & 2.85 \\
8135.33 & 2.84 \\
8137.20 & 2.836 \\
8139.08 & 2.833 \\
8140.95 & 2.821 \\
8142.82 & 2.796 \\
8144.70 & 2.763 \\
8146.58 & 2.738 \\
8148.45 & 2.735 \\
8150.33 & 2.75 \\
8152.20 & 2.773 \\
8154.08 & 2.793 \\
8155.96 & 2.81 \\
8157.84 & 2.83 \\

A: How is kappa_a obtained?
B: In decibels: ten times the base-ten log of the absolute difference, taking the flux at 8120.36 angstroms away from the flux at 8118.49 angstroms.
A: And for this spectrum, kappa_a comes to -16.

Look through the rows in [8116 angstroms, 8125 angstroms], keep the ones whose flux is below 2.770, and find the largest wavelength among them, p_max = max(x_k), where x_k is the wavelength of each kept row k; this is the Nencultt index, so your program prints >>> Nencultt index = 8120.36 angstroms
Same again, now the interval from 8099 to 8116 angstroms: 8114.75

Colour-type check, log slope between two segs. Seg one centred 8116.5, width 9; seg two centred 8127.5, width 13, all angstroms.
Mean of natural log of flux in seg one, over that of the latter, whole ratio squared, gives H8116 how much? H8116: 0.934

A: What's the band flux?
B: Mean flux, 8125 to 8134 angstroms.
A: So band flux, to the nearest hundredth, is 2.86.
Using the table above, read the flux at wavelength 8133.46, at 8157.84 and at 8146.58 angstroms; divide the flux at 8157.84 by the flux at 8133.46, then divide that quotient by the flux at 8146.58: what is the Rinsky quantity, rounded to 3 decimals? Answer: 0.363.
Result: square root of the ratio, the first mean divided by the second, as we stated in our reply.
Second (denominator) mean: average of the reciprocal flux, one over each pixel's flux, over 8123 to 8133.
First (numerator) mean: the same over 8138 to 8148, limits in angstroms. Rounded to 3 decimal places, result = 1.012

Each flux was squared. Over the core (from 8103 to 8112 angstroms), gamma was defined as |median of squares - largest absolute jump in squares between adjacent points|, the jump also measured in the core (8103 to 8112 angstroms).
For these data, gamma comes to 7.83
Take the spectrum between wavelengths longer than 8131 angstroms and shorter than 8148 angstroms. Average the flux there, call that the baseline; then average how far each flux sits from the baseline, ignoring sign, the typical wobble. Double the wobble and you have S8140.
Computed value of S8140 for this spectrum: 0.07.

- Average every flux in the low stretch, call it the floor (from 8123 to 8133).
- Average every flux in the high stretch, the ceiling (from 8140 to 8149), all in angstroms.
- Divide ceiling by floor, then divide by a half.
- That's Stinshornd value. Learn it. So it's 1.94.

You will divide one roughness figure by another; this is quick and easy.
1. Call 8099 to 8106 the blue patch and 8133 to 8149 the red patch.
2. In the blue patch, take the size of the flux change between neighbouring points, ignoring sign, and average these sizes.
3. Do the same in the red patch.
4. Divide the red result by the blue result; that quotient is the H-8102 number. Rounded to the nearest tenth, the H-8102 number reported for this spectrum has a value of 3.6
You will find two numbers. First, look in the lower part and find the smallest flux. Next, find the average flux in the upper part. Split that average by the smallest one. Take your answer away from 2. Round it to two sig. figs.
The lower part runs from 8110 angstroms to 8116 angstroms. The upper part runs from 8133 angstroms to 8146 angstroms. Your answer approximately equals 0.97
